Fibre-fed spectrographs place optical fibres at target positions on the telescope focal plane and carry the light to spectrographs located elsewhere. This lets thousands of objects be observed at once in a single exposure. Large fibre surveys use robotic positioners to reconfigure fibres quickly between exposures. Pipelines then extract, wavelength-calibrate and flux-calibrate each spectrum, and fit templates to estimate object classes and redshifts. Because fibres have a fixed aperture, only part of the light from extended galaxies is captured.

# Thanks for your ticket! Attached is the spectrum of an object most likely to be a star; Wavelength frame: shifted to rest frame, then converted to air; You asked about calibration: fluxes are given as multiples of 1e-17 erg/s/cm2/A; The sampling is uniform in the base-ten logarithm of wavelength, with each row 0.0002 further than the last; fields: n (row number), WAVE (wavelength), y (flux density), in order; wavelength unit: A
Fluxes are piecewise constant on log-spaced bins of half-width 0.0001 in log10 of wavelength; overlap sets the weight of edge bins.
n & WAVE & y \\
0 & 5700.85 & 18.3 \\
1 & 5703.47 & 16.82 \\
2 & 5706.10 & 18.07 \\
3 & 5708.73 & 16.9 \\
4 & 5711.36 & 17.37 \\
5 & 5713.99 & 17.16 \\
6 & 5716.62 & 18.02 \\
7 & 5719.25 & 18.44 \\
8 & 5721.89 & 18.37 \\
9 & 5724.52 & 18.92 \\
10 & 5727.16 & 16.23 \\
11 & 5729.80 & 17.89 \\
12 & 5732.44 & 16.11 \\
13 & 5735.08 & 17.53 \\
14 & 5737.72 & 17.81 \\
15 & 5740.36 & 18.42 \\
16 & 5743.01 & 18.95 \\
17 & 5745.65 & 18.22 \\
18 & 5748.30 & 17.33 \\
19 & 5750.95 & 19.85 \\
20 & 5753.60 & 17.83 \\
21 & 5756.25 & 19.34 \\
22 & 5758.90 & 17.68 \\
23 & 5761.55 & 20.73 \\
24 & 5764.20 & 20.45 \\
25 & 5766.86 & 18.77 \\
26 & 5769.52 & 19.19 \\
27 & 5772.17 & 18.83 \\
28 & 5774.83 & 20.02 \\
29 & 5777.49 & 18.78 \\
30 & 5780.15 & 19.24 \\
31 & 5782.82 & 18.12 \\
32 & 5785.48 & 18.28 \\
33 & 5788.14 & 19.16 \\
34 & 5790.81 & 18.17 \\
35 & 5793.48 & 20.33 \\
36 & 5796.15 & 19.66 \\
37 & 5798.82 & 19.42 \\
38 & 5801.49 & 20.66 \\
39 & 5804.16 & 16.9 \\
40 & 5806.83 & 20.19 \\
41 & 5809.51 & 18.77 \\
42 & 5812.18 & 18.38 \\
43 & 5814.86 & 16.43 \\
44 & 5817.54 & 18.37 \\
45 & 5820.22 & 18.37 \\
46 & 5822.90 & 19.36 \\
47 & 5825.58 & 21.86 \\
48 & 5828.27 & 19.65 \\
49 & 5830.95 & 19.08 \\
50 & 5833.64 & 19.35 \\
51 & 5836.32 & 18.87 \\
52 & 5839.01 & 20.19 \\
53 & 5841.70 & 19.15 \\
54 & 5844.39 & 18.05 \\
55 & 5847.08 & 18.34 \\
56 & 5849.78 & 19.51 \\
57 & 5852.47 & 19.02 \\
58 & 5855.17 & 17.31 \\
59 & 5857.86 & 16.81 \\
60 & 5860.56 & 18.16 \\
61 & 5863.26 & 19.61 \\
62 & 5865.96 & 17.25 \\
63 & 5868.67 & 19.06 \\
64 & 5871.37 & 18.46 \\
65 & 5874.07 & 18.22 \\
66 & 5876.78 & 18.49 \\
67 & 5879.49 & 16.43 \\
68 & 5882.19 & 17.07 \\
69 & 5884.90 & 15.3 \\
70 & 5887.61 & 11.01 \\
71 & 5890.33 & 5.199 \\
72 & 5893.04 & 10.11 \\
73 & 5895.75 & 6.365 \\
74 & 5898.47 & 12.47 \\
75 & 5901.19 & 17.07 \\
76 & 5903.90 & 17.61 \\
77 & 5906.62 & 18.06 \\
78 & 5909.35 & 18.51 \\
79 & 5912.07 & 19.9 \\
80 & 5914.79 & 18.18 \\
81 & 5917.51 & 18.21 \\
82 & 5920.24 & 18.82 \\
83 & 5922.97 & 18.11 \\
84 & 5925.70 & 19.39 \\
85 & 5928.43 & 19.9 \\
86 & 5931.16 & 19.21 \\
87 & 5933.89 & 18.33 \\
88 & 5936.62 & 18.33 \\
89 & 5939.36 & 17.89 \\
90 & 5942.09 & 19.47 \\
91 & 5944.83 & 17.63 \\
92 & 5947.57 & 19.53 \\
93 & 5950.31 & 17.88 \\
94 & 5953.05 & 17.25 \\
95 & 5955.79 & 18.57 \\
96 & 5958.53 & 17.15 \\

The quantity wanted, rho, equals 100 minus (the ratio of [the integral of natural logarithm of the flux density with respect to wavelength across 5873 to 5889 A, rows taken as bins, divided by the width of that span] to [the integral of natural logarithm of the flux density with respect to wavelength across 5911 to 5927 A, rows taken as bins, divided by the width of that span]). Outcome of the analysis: 99.1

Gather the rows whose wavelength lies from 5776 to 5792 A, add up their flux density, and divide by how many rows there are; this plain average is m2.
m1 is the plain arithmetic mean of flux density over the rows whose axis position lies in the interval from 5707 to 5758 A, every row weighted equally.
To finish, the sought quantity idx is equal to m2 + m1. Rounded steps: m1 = 17.9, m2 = 18.6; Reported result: 36.6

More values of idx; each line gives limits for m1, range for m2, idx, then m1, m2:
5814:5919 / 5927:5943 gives 36.0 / 17.2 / 18.9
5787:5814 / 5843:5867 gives 37.4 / 19.2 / 18.2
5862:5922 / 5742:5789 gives 34.9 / 16.0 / 18.9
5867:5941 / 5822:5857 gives 35.7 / 16.5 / 19.2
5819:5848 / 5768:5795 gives 38.3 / 19.3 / 19.0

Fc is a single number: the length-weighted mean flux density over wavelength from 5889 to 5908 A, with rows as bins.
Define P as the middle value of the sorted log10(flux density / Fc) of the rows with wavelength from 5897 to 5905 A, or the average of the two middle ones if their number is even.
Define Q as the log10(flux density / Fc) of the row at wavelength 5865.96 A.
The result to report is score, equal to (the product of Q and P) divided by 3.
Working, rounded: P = 0.14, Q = 0.14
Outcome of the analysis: 0.007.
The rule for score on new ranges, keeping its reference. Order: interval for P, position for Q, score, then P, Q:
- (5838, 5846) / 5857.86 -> 0.008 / 0.19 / 0.13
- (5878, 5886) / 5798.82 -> 0.008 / 0.12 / 0.19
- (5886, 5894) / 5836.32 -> -0.005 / -0.09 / 0.18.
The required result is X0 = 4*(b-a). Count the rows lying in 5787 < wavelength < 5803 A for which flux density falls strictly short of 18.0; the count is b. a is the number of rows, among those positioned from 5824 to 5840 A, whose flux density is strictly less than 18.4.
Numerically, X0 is 0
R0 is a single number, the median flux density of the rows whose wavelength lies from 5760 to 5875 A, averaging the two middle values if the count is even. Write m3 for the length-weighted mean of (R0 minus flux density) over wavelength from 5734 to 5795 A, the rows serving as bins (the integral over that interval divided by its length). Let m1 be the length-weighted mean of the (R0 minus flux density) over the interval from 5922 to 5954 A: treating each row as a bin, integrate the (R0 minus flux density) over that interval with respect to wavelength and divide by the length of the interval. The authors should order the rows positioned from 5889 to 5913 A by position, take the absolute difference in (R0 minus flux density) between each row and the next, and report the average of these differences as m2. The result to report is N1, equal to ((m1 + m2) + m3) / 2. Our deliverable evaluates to 1.69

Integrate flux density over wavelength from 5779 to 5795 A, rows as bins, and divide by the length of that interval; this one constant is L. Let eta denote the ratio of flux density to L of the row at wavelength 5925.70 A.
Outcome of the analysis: 1.03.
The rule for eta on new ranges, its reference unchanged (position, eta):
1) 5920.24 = 1.00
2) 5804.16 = 0.90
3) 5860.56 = 0.96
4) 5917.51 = 0.96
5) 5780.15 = 1.02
